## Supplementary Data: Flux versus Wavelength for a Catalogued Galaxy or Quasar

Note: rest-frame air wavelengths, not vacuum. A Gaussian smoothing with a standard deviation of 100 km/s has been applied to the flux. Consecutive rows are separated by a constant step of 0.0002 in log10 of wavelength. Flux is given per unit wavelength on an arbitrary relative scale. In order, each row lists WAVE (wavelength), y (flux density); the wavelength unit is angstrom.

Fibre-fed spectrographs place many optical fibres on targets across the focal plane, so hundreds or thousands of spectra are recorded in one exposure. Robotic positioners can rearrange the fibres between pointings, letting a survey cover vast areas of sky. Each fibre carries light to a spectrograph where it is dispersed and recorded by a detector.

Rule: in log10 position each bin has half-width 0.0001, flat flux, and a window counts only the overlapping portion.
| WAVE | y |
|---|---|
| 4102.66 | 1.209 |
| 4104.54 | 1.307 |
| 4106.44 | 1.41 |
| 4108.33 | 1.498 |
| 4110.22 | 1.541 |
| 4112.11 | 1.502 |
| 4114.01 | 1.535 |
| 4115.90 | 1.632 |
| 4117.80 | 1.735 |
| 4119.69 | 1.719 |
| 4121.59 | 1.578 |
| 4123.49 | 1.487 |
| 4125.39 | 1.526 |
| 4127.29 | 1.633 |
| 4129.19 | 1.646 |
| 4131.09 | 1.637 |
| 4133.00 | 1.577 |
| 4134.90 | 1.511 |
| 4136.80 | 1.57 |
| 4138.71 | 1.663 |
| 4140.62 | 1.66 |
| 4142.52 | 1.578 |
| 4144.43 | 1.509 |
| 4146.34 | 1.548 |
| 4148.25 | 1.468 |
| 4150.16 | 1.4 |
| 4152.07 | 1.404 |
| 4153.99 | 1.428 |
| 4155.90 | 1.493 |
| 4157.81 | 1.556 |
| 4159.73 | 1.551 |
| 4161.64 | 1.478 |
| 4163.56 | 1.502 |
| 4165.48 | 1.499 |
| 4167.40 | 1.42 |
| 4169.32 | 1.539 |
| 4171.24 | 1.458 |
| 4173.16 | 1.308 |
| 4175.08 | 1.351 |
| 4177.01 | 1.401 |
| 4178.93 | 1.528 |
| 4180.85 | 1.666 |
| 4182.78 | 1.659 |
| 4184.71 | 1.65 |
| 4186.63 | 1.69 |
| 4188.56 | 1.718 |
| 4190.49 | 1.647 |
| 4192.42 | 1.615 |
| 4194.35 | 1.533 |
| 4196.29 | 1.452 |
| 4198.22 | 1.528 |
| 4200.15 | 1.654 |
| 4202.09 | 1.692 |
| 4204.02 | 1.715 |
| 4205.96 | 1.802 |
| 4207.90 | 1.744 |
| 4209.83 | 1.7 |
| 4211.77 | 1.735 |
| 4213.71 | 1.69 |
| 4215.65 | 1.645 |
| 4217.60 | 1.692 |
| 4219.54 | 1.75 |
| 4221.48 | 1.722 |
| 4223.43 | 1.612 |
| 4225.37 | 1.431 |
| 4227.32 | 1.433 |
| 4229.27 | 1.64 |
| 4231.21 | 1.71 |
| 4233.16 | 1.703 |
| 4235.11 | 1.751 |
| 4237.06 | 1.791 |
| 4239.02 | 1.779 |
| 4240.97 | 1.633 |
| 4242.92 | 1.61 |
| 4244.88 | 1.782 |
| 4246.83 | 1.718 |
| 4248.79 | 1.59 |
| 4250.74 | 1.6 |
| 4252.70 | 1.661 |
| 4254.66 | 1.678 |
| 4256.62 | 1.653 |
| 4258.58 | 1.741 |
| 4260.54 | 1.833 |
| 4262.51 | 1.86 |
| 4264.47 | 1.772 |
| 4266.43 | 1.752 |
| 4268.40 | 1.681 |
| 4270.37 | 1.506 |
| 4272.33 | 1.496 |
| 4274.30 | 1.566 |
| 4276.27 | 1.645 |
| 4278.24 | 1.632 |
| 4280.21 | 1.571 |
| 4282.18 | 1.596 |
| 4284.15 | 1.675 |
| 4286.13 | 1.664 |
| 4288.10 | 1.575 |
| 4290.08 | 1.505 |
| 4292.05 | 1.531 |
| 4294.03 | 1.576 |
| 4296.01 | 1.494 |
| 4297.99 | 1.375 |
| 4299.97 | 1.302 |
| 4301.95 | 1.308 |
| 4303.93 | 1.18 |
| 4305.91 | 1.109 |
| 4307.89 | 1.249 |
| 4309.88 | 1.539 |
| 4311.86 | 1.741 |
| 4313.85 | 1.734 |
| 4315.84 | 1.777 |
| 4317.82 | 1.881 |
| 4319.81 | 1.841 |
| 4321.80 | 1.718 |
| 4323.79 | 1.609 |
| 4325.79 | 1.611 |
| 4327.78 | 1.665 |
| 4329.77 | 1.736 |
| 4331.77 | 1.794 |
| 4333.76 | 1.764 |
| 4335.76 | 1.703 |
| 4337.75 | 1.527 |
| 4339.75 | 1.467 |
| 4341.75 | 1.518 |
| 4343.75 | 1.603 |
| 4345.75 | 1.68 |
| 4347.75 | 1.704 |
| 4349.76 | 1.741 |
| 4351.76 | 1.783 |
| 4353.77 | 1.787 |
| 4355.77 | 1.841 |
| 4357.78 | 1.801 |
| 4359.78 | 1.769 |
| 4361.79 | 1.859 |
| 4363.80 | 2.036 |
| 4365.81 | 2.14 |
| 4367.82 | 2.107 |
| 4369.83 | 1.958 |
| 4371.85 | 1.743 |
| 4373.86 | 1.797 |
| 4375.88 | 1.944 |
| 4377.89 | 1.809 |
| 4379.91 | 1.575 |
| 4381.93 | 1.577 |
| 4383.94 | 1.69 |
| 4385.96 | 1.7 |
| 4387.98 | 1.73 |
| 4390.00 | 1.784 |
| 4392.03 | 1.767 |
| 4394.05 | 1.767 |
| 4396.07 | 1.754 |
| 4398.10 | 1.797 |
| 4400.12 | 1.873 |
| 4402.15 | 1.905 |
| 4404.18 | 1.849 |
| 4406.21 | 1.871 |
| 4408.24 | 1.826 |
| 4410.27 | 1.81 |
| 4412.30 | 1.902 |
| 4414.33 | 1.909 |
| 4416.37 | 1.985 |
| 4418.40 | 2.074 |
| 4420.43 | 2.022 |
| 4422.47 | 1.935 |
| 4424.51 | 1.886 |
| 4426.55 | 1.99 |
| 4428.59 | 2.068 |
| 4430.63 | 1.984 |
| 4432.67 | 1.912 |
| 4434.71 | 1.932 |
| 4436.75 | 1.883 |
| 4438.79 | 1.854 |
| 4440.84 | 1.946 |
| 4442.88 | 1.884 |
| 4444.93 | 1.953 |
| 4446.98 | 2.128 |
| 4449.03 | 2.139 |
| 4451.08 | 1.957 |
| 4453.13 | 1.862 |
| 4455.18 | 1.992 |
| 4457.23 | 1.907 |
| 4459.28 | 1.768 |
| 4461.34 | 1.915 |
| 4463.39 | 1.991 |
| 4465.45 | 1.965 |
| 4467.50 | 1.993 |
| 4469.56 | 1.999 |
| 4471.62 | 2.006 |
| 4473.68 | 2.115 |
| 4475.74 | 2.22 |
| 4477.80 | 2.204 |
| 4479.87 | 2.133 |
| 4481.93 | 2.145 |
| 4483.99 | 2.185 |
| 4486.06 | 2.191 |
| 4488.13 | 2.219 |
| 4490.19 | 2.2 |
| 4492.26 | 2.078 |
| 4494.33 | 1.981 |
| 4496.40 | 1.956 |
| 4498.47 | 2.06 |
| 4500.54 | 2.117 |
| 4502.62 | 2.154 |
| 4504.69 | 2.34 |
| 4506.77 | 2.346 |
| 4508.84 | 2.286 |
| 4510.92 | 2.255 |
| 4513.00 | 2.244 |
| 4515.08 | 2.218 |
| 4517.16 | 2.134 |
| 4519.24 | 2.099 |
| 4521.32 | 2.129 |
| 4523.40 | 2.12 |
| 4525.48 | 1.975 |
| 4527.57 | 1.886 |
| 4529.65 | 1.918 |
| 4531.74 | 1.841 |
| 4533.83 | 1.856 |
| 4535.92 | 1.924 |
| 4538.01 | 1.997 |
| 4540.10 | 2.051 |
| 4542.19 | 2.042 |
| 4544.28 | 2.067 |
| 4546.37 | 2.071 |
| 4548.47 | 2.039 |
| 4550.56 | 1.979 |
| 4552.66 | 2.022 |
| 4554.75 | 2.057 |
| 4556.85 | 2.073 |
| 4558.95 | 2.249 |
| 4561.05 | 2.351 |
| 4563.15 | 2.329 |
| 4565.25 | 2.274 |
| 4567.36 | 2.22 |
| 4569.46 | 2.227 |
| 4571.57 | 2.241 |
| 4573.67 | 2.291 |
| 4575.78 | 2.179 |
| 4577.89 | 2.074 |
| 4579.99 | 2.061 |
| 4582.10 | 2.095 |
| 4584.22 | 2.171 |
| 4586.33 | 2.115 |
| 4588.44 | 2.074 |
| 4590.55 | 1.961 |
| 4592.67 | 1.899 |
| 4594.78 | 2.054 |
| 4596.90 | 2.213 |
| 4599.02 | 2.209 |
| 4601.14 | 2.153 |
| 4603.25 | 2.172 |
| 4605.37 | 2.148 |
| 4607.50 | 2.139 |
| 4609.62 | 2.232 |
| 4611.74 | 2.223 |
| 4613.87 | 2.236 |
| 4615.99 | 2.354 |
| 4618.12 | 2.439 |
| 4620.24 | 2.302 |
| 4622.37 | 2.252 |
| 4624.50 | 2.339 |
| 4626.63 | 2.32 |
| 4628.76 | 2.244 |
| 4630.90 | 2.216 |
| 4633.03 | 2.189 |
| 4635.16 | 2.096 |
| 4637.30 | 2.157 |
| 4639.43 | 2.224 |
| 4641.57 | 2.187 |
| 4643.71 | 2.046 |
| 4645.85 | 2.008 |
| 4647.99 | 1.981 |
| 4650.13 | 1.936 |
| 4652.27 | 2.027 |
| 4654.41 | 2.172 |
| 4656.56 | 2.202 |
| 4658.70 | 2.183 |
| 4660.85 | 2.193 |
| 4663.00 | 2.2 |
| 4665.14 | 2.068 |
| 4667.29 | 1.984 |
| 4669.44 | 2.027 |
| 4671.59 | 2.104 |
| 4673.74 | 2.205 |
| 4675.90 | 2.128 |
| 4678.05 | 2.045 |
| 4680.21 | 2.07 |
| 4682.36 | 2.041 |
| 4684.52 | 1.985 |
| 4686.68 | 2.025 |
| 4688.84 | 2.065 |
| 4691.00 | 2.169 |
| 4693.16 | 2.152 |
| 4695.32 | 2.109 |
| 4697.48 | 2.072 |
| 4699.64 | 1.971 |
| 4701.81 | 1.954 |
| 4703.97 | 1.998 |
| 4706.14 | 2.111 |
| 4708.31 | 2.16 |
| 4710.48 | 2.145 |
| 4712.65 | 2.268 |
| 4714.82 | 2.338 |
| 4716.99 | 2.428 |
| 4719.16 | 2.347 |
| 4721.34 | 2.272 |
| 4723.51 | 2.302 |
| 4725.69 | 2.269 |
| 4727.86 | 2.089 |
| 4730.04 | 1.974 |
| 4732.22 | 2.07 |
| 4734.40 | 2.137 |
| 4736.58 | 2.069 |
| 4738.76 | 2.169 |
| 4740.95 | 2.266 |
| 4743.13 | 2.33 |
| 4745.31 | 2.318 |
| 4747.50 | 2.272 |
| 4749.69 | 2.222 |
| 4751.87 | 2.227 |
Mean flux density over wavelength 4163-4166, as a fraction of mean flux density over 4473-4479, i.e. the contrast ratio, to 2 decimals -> 0.69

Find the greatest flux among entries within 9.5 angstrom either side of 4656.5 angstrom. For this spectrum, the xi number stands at 2.202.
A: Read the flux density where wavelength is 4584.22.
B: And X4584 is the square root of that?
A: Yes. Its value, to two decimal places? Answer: 1.47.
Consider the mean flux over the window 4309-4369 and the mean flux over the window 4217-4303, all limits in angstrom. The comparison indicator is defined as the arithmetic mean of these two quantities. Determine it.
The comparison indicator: 1.688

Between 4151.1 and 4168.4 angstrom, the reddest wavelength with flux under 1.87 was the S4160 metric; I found 4167.40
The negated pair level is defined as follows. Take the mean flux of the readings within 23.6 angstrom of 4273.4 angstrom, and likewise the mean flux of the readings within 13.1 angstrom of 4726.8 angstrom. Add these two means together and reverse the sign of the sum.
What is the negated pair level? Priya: -3.8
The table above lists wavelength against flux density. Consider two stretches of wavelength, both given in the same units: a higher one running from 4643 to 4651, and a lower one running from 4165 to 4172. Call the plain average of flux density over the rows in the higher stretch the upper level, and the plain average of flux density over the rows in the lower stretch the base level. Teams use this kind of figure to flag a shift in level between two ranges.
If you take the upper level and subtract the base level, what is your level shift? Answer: 0.51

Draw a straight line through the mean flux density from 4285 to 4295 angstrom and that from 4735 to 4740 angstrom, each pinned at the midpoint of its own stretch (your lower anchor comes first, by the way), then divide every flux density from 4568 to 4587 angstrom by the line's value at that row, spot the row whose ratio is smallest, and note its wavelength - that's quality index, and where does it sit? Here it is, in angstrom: 4579.99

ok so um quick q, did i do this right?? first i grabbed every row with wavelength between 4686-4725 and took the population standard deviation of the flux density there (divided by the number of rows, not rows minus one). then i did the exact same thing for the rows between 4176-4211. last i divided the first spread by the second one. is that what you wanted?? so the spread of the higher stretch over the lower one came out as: 1.32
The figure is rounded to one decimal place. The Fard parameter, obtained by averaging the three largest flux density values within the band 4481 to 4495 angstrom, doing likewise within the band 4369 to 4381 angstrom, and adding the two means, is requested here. 4.1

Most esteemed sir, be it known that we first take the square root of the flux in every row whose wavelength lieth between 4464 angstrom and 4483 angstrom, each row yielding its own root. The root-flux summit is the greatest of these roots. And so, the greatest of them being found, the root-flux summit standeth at 1.490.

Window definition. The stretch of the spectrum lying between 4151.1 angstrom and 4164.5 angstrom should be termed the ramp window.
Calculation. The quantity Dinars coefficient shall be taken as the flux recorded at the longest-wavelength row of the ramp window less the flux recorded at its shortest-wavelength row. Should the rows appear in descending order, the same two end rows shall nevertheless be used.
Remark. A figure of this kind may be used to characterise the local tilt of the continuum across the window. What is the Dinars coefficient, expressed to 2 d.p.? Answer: 0.10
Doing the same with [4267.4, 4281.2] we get -0.11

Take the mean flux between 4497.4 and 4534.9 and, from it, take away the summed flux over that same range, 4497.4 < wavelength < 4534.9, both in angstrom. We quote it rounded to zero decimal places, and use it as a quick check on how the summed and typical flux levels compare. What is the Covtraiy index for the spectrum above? -36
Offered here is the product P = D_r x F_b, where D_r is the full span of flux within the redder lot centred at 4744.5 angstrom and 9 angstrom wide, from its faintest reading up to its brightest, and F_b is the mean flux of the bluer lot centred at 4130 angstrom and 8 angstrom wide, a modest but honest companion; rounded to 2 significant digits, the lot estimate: 0.10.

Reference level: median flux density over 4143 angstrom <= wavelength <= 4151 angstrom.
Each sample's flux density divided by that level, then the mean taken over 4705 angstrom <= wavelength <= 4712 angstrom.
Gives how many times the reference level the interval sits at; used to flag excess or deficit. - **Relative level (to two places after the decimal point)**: 1.44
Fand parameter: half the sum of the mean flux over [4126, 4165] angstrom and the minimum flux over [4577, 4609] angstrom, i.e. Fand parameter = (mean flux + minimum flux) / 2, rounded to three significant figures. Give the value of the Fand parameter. 1.72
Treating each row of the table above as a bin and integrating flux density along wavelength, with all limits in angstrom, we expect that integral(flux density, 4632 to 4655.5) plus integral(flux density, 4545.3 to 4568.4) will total 99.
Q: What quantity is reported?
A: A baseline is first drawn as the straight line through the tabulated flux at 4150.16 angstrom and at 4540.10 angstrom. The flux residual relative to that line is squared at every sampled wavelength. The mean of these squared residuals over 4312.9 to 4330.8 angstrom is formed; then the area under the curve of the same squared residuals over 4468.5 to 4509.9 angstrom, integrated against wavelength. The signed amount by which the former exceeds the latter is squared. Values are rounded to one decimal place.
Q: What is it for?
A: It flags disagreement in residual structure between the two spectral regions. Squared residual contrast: 3.2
